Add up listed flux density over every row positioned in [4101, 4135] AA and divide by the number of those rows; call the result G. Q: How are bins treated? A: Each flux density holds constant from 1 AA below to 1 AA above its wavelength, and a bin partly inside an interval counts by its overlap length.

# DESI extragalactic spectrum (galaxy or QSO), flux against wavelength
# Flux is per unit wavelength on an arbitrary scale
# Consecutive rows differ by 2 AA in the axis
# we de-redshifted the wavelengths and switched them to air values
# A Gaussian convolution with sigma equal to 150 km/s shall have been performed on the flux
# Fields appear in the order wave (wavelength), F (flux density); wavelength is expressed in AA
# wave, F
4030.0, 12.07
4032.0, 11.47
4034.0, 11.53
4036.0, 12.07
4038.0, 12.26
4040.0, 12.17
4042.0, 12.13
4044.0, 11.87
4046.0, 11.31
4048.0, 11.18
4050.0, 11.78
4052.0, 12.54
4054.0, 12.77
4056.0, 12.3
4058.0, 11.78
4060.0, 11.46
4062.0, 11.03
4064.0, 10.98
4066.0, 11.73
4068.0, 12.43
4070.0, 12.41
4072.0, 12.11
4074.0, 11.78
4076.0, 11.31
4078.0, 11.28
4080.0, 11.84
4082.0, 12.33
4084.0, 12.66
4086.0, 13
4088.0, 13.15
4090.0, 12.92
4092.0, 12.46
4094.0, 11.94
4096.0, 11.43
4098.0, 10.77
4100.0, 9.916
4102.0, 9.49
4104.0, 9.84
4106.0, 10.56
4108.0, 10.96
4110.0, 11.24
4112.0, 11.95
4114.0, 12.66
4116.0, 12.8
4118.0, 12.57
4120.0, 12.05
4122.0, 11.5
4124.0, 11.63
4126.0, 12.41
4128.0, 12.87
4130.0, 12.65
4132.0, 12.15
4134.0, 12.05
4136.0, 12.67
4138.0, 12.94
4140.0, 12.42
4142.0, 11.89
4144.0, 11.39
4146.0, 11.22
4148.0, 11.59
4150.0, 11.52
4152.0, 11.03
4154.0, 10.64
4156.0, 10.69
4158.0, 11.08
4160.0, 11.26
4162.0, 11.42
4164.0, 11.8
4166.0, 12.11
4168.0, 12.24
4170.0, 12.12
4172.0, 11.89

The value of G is 11.7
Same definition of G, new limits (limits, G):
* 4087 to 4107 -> 11.2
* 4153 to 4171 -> 11.5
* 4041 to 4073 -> 11.9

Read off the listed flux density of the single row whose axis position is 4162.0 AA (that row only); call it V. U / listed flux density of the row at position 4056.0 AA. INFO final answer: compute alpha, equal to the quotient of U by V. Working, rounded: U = 12.3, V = 11.42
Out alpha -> 1.08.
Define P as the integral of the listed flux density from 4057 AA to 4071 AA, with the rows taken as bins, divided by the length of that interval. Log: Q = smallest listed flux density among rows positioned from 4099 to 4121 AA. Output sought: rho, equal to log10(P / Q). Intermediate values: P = 11.7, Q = 9.49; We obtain 0.09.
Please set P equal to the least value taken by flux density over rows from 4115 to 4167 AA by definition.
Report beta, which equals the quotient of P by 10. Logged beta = 1.06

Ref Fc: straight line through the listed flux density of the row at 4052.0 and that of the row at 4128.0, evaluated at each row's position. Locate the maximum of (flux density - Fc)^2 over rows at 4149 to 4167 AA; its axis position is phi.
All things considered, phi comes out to 4154.0 AA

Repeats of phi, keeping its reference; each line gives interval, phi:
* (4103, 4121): 4104.0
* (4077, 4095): 4078.0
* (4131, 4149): 4146.0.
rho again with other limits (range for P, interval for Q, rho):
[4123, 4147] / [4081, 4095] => 0.01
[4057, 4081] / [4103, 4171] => 0.07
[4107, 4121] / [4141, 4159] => 0.05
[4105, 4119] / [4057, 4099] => 0.04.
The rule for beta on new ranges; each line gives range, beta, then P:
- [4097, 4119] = 0.95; 9.49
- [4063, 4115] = 0.95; 9.49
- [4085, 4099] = 1.08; 10.77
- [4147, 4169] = 1.06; 10.64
